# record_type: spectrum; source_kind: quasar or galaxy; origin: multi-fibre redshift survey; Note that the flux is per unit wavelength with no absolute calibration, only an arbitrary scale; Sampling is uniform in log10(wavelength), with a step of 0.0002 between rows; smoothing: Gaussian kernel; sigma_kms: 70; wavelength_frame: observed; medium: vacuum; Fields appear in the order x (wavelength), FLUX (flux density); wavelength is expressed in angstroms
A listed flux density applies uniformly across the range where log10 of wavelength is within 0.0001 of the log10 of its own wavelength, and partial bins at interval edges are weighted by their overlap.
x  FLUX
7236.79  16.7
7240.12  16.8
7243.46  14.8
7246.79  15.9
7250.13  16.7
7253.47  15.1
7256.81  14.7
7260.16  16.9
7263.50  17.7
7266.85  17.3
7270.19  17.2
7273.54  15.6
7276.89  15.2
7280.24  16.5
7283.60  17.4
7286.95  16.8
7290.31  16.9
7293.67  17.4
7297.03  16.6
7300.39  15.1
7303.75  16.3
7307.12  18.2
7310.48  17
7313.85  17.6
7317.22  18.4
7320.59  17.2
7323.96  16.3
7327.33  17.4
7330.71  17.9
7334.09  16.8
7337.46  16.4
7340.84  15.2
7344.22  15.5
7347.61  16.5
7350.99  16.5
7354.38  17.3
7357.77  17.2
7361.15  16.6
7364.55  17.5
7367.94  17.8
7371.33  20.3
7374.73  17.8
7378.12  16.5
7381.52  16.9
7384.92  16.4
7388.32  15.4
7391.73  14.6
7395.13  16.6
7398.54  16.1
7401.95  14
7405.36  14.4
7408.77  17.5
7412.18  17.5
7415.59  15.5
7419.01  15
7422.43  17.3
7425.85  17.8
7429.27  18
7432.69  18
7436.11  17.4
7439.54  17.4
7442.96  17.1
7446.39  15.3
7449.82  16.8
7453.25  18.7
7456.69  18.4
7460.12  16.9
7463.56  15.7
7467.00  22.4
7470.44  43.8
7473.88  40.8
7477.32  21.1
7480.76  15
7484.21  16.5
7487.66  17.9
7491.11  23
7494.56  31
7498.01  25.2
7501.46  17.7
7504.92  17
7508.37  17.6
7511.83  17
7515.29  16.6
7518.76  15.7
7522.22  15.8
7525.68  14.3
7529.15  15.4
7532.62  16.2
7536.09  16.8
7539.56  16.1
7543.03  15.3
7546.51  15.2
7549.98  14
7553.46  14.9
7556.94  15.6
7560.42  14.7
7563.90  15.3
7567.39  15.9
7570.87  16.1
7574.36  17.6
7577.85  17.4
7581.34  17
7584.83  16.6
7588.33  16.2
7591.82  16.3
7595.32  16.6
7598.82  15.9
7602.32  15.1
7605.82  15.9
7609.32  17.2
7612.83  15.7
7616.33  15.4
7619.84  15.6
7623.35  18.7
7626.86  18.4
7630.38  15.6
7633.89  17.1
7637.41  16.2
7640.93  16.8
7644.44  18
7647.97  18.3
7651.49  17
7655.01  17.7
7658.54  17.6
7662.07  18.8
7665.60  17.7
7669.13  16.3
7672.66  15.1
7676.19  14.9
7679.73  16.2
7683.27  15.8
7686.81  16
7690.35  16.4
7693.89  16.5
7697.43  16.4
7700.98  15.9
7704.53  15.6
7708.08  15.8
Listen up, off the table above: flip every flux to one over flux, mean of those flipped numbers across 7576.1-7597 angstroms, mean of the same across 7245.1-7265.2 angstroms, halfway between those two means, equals 0.0610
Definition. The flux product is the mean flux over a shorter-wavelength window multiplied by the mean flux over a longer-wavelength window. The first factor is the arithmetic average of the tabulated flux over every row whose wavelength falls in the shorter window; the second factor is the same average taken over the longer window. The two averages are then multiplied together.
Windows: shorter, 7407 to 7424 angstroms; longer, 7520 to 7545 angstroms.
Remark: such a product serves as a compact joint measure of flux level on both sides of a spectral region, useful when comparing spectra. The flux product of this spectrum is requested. 260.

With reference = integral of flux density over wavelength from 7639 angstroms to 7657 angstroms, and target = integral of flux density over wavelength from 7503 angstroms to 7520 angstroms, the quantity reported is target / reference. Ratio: 0.9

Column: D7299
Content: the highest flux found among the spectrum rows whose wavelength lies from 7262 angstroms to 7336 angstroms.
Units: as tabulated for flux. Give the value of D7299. 18.4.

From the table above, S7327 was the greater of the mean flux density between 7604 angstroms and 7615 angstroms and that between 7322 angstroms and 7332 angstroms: 17.2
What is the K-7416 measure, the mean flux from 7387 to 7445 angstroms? 16.4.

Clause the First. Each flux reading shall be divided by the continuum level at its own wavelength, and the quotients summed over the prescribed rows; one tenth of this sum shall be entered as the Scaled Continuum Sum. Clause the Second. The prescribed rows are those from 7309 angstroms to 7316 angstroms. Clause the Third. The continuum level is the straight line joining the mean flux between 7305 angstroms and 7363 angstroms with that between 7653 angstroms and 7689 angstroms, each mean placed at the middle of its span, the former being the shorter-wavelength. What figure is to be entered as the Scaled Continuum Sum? 0.204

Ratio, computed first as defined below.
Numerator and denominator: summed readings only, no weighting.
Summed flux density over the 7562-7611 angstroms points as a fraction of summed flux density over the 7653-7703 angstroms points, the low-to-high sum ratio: 0.99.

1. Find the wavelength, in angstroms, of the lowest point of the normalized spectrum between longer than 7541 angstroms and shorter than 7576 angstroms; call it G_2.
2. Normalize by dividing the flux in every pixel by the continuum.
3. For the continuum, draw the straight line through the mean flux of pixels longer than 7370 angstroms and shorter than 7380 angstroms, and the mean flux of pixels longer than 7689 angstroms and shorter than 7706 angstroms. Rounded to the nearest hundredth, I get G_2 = 7549.98 angstroms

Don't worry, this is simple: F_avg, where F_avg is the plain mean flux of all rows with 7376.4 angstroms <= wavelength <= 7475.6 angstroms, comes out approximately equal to 18.6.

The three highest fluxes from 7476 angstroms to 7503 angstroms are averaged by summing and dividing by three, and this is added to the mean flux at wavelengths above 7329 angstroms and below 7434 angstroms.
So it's 43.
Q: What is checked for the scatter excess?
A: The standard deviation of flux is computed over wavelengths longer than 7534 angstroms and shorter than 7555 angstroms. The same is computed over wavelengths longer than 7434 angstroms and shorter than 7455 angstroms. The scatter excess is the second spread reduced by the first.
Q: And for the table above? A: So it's 0.1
